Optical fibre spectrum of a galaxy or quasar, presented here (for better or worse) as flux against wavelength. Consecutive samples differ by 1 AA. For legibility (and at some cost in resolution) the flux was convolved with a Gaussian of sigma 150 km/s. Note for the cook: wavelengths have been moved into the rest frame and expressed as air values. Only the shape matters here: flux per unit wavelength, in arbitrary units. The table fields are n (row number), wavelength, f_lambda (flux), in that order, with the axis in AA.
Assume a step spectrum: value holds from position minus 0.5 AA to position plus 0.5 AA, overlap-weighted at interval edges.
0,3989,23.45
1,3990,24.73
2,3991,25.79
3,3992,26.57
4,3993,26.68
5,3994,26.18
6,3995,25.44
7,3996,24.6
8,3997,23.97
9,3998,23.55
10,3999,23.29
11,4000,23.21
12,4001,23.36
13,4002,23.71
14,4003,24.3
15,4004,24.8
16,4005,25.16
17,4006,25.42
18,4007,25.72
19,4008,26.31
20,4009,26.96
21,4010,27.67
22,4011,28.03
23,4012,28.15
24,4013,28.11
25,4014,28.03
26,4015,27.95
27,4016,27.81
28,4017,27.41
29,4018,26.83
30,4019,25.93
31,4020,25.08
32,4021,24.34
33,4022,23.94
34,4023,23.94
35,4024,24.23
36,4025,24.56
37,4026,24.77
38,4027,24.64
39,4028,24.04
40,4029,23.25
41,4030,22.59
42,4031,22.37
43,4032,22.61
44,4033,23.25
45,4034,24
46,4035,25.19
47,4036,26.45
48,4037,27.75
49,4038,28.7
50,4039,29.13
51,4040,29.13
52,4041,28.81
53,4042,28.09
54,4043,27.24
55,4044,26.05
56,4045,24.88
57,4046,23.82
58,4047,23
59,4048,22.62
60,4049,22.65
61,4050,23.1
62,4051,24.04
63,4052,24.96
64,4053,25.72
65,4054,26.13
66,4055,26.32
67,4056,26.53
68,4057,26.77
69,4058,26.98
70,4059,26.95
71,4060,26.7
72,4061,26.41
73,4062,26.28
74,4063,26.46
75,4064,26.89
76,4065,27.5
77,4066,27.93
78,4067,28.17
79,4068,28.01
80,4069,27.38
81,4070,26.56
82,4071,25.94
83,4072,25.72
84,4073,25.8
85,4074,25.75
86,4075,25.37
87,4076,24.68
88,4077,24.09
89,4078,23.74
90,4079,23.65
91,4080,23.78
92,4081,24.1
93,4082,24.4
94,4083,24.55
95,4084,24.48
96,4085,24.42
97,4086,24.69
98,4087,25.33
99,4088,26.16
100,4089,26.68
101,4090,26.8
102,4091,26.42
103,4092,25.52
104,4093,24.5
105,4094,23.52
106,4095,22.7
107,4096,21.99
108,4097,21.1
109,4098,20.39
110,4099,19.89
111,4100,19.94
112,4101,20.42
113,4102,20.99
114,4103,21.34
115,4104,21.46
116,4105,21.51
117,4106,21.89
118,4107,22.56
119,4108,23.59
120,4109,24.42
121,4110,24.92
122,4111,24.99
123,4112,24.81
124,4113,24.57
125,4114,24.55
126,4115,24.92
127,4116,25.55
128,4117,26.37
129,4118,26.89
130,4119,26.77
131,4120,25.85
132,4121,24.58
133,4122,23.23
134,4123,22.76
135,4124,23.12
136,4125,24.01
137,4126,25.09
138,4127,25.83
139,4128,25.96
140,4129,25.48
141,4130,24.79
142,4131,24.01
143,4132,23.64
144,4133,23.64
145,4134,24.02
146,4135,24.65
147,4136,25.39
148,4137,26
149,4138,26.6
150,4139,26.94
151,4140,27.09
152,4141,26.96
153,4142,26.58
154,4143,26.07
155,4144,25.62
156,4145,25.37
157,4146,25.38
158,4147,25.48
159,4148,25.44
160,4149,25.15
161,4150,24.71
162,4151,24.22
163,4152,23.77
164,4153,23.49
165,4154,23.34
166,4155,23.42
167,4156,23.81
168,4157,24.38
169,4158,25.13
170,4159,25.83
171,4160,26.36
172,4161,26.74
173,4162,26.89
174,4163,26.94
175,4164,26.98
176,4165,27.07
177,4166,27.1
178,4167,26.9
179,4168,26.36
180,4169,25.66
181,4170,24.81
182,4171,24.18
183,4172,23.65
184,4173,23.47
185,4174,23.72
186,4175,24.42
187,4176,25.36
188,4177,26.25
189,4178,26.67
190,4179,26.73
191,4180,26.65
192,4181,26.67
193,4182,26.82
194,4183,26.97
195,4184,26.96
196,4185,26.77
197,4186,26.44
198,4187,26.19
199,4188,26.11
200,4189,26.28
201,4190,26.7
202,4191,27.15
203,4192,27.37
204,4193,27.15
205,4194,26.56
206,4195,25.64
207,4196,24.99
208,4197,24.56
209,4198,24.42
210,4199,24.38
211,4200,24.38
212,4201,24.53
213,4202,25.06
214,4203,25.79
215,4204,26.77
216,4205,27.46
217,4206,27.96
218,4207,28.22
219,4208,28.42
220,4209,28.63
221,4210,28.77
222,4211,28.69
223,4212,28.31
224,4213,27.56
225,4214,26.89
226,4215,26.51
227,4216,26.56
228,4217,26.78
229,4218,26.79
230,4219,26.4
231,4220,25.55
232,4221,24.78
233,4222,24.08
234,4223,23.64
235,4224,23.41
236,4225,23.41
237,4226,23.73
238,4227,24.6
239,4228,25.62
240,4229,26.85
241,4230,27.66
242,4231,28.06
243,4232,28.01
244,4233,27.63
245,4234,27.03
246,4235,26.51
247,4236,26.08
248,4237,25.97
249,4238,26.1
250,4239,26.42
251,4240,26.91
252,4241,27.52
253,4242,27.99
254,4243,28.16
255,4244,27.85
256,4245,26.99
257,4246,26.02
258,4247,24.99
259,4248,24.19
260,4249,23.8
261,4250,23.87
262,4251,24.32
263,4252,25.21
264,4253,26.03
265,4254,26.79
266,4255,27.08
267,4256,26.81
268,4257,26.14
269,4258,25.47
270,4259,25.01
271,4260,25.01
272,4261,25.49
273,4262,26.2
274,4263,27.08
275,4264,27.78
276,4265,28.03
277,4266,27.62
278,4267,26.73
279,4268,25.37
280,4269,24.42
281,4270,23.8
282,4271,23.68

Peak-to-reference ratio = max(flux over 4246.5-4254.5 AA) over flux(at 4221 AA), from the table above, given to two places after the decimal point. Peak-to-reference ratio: 1.08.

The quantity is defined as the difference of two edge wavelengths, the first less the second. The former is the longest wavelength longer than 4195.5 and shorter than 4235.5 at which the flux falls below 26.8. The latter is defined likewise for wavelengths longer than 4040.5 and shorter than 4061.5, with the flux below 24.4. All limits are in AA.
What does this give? 184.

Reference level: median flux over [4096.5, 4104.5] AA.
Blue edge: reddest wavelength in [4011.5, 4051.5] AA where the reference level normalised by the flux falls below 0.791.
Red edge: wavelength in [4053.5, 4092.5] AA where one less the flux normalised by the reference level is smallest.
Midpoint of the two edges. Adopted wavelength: 4055.0 AA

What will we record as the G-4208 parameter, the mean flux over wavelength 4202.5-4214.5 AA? 27.8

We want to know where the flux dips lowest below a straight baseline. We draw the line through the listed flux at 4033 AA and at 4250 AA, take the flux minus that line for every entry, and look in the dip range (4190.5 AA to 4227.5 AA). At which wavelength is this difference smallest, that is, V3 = 4225 AA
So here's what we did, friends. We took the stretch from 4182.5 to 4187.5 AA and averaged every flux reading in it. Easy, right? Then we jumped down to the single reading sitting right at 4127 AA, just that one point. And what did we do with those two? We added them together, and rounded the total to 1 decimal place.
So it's 52.5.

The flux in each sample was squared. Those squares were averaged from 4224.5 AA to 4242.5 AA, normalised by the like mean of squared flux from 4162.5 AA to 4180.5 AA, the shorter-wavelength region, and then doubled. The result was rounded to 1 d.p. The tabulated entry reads 2.1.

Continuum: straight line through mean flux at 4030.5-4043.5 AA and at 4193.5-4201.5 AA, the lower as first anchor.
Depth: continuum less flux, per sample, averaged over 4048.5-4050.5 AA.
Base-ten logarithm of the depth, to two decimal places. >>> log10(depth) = 0.53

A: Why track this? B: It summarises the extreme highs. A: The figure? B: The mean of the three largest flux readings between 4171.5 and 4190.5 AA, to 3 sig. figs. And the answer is 26.9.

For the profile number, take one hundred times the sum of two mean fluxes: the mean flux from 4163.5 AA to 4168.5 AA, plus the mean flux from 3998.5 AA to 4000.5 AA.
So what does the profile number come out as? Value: 5013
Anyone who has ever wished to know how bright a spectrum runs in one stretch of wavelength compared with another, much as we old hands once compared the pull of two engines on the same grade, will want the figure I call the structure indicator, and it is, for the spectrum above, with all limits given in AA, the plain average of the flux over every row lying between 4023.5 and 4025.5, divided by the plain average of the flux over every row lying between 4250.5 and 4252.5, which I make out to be 0.99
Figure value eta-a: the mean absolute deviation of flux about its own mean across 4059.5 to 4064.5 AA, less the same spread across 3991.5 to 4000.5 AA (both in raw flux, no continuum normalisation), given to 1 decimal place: -1.0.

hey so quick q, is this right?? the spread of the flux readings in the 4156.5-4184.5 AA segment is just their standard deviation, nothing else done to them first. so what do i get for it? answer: 1.2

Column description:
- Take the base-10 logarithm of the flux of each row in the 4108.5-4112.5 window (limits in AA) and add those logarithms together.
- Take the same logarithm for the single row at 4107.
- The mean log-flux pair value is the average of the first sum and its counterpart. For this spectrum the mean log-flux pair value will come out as 3.47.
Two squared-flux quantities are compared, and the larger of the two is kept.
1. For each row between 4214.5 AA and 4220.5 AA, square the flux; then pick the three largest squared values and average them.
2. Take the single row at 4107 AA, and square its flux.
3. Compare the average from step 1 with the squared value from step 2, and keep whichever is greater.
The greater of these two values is 713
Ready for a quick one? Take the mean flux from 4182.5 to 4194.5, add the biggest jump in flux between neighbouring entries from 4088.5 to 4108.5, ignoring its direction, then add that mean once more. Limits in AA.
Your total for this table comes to 54.5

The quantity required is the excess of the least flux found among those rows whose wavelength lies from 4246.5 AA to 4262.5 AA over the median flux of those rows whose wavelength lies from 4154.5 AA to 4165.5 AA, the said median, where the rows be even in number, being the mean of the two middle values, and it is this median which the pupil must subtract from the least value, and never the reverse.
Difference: -2.6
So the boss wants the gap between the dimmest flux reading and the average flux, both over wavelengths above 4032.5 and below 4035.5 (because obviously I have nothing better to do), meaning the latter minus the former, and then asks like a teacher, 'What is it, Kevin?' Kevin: 0.90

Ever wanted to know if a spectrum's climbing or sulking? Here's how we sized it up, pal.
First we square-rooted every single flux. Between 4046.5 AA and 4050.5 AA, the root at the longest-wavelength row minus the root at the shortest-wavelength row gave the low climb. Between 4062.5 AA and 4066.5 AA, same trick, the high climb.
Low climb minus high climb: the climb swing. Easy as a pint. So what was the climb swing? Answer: -0.13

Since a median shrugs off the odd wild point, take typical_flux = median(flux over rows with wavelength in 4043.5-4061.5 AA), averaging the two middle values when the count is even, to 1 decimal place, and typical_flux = 25.9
